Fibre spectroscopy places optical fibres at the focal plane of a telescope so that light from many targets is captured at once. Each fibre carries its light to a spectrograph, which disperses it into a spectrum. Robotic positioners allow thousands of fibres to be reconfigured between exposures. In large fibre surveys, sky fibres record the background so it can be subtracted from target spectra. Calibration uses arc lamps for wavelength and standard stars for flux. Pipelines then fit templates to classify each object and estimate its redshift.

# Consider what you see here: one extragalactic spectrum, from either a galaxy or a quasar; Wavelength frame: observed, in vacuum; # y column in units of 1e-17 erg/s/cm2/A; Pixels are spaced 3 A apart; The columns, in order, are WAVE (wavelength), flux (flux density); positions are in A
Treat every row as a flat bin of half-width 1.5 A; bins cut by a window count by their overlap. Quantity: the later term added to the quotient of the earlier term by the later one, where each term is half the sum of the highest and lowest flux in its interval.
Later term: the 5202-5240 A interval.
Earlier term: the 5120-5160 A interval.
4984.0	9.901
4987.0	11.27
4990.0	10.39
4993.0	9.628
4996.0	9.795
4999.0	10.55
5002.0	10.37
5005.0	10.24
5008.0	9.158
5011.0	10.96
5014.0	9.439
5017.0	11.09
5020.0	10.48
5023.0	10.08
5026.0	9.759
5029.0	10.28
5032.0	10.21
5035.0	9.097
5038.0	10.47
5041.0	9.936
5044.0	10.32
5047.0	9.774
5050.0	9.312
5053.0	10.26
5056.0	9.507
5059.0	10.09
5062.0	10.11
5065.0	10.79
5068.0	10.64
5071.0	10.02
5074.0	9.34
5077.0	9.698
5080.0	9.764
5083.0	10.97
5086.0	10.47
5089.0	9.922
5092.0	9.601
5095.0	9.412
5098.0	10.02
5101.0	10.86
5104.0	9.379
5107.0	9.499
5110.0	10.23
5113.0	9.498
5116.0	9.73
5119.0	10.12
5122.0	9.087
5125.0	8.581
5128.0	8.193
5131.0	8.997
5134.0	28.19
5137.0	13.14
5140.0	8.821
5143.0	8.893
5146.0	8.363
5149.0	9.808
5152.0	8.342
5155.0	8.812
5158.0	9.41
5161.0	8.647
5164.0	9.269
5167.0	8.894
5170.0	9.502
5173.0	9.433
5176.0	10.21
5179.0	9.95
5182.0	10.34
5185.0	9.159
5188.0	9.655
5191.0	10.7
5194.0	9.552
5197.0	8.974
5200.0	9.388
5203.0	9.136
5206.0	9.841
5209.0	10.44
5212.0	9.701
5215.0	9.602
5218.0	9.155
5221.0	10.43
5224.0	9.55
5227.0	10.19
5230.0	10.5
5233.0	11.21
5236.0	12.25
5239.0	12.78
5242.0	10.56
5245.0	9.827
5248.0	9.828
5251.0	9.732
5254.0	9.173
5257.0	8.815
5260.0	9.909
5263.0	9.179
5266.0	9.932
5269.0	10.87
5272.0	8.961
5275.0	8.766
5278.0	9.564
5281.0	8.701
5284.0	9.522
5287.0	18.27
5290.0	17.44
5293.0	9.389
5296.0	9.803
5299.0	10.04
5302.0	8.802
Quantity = 12.6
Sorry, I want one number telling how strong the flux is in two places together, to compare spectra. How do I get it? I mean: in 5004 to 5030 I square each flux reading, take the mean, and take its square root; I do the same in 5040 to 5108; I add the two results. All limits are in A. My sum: 20.2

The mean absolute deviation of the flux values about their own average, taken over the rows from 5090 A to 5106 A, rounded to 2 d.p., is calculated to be 0.47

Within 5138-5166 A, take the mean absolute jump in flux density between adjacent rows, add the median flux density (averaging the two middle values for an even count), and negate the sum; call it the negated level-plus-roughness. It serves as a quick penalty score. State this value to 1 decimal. -9.6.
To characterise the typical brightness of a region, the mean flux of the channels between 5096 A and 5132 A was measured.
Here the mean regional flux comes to 9.5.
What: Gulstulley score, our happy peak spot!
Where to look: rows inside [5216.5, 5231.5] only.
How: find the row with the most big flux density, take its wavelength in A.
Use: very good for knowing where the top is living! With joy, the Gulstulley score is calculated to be 5230.0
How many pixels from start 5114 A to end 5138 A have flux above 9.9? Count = 3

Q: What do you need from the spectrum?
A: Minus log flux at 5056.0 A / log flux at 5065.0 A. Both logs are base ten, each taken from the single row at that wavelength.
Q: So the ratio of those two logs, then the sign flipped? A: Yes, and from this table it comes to -0.95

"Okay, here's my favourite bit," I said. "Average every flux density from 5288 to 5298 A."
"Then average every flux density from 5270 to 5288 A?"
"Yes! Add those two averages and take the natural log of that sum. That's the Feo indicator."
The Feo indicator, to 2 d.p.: 3.13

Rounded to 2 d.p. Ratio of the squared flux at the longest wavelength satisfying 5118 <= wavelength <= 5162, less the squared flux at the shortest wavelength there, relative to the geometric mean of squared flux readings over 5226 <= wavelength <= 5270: -0.26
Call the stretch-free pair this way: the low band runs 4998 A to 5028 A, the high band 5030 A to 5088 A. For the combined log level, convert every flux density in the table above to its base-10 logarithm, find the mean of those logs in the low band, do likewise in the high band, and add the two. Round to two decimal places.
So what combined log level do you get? 2.01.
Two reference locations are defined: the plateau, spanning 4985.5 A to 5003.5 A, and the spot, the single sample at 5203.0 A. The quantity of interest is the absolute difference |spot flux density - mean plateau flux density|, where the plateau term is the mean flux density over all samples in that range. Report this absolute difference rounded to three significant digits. 1.20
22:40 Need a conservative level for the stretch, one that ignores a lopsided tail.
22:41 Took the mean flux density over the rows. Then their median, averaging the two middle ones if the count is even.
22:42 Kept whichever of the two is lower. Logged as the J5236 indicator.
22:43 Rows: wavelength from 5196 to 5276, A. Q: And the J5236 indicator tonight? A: 9.8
